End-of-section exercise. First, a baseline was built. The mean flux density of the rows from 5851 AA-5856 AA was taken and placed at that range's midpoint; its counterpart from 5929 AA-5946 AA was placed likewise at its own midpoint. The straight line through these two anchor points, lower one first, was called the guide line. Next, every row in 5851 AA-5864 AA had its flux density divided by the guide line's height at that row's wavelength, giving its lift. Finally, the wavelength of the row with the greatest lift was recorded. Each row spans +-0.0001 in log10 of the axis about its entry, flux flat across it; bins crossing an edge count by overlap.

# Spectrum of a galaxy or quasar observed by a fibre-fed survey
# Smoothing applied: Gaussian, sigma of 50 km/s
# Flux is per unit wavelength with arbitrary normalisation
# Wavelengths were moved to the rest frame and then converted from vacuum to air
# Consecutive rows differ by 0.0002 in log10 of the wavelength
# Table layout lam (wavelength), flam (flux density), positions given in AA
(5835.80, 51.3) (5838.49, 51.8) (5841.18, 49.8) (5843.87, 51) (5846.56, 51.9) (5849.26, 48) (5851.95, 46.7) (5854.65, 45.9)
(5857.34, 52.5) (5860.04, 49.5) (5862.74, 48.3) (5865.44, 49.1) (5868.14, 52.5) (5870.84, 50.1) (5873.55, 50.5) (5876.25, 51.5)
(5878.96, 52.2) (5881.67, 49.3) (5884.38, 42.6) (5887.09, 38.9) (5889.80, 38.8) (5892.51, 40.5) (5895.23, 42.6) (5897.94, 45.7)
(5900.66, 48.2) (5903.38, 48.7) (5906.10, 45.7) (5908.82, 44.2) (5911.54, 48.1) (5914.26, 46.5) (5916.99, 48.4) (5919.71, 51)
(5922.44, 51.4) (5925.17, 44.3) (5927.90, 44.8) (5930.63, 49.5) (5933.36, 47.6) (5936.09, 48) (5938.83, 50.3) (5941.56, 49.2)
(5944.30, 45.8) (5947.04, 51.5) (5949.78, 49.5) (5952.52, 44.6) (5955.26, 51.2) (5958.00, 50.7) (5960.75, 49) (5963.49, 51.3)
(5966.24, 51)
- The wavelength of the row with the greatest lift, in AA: 5857.34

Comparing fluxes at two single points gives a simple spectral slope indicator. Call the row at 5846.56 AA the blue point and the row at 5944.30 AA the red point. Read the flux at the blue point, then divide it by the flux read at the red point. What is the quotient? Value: 1.13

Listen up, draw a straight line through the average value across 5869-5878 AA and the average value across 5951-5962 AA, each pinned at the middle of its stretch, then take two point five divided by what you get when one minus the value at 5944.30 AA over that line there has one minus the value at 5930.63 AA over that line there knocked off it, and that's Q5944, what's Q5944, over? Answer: 36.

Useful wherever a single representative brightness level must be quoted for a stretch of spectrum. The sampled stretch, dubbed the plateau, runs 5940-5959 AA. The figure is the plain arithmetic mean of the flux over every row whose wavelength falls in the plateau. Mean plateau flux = 48.9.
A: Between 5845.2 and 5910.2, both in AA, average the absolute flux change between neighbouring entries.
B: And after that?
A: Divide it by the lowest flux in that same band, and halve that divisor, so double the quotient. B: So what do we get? 0.119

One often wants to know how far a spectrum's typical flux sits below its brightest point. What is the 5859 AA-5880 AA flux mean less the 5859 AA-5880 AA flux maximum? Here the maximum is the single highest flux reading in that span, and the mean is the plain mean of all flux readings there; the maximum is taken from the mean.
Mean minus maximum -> -2.0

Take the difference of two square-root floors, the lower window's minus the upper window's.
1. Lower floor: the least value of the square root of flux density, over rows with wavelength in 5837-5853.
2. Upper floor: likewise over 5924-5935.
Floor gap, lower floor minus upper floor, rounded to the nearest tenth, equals 0.2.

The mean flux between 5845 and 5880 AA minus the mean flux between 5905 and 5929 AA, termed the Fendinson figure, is 2.7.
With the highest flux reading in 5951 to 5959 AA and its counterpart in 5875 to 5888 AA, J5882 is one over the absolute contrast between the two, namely 1.00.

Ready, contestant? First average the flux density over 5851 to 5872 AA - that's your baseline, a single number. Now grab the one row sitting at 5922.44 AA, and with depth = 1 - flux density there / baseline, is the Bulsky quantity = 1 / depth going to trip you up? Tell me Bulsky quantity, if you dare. -24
